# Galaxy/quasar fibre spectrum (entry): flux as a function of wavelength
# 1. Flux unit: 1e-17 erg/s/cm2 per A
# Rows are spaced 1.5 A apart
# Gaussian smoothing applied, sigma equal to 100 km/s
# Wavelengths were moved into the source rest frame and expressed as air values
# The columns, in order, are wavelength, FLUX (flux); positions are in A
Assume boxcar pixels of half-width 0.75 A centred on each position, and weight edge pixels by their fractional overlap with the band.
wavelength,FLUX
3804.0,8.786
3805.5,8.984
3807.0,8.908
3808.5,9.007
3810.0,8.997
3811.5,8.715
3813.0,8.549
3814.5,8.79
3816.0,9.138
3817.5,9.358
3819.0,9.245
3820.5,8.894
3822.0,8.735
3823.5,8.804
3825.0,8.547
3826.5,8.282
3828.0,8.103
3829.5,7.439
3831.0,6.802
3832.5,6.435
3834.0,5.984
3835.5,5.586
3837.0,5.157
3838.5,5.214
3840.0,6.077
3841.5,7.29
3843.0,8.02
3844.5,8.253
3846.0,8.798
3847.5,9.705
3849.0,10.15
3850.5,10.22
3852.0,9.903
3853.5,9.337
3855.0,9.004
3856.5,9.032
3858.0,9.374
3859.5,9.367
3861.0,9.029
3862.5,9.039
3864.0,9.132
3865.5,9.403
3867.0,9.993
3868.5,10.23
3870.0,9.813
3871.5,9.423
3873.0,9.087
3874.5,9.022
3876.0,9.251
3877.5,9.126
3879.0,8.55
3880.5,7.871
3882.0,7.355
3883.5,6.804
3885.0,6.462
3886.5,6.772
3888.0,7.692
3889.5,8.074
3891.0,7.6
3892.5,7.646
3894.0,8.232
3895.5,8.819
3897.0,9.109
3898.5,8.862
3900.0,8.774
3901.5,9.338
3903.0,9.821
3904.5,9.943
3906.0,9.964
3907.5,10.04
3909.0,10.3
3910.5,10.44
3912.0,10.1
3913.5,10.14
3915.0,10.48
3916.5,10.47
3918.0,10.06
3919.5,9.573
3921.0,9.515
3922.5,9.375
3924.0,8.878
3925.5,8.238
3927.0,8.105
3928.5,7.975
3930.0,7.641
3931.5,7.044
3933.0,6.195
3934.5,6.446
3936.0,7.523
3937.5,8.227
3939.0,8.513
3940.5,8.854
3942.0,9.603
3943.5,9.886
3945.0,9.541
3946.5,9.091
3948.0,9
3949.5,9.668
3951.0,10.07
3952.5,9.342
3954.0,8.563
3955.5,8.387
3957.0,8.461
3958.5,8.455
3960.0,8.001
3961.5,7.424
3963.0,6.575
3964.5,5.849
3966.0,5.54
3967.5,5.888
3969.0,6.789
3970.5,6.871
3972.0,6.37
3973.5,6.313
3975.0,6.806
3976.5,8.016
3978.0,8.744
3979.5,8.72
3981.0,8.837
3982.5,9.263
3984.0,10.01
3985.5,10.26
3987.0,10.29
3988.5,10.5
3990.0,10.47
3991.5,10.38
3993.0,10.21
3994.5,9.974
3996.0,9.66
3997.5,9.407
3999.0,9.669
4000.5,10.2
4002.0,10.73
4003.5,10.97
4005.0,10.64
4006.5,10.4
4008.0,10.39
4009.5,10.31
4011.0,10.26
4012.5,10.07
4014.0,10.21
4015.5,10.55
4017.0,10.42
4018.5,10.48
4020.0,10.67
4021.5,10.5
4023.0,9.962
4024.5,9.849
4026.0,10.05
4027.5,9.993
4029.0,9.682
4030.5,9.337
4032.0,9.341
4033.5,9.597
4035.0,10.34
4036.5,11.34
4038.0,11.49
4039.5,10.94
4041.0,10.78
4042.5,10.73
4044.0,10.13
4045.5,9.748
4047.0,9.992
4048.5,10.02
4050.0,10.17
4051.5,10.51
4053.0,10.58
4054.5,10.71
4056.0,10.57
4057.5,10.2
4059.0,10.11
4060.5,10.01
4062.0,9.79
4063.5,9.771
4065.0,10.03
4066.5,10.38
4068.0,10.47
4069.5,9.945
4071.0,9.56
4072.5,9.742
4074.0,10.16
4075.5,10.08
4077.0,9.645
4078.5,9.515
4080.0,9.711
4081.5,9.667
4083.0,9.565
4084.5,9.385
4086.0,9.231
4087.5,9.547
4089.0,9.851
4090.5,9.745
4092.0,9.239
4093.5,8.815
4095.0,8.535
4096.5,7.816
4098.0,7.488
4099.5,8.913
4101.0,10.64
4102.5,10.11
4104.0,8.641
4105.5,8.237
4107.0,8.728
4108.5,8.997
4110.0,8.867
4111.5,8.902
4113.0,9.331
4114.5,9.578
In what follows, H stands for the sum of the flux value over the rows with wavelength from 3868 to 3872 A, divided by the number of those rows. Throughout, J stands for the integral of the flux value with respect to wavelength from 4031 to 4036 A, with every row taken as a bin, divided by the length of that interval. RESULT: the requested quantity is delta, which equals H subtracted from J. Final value 0.0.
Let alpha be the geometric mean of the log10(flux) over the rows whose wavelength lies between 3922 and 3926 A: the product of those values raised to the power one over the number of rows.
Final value 0.945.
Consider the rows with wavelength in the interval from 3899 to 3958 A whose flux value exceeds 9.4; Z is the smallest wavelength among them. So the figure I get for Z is 3903.0 A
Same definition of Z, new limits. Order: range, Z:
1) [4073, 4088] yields 4074.0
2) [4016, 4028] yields 4017.0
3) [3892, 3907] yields 3903.0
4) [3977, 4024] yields 3984.0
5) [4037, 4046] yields 4038.0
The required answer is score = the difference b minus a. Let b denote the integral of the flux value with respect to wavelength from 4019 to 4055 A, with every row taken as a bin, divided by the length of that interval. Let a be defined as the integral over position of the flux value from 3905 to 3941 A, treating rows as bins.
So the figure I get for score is -311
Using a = 321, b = 10.3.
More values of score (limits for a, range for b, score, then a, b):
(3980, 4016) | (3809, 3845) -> -357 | 365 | 7.8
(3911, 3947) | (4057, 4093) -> -308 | 318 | 9.8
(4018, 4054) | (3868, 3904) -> -361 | 369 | 8.5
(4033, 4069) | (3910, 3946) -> -364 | 373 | 8.9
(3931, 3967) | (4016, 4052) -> -284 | 294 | 10.3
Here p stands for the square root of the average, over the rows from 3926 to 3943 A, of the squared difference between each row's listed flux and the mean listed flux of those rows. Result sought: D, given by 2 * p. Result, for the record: 1.9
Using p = 0.97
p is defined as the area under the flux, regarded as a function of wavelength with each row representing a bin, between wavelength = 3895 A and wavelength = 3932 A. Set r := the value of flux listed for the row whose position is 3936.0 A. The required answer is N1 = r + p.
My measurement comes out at 353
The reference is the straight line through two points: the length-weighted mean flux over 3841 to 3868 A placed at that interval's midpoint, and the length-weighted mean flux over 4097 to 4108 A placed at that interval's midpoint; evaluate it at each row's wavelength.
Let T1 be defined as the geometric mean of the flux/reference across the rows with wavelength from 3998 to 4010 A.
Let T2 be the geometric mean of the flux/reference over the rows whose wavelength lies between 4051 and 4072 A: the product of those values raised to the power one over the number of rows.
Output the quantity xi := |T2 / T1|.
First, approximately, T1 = 1.15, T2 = 1.13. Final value 0.98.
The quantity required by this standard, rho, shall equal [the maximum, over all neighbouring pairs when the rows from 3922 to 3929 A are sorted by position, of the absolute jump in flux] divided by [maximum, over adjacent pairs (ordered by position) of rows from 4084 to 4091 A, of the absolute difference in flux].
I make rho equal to 2.0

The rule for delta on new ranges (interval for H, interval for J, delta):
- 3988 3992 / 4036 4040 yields 0.8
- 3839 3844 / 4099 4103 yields 2.8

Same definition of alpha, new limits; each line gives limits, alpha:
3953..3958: 0.928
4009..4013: 1.009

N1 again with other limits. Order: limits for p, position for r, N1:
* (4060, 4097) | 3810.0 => 365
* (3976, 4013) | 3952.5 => 377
